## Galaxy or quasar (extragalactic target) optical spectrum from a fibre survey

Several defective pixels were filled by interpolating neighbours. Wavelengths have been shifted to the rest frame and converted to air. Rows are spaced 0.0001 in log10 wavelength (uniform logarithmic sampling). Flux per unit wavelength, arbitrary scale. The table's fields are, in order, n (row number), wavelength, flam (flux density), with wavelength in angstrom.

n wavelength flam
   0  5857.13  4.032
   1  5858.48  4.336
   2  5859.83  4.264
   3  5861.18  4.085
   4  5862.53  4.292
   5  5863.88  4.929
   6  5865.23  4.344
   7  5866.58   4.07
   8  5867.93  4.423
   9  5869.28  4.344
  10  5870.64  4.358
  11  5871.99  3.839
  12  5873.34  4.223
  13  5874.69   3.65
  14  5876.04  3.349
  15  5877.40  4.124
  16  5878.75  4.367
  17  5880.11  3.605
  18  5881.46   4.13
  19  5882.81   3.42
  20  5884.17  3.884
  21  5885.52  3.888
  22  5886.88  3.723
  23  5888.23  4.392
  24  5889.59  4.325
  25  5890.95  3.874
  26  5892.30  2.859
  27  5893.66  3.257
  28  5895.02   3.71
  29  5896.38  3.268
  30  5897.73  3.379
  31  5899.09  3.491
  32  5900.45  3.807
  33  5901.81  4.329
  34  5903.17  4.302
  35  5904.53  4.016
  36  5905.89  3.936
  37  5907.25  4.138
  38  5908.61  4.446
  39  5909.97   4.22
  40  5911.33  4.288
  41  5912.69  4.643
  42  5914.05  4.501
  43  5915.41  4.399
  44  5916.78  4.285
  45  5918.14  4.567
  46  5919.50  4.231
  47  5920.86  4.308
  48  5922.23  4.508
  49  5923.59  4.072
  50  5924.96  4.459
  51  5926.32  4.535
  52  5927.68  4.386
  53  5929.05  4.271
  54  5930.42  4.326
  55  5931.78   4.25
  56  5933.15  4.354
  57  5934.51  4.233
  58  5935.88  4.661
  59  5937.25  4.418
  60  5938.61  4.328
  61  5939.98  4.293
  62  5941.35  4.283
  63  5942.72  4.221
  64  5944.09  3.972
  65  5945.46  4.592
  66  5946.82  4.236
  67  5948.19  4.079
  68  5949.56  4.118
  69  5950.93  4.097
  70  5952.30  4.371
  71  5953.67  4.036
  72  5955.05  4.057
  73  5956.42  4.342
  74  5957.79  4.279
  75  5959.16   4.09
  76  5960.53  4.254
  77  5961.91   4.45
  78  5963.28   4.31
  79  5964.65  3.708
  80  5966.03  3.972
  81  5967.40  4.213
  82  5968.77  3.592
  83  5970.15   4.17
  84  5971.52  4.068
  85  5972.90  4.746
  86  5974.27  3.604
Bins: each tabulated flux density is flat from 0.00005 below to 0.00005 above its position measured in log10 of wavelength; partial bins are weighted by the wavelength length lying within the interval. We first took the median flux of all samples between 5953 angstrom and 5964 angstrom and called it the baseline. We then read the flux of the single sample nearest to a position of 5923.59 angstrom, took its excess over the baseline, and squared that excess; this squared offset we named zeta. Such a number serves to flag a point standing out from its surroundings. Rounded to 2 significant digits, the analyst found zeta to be 0.038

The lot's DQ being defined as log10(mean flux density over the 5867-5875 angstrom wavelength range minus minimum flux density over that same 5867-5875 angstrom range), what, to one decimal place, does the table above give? -0.3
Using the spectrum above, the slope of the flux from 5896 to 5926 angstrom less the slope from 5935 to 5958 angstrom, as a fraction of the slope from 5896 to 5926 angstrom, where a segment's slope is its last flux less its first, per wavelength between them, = 1.4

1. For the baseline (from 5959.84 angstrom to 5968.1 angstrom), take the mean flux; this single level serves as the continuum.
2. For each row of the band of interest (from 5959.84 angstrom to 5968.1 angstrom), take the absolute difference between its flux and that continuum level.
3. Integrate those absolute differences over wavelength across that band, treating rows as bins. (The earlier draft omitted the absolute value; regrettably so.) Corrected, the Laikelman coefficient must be 1.7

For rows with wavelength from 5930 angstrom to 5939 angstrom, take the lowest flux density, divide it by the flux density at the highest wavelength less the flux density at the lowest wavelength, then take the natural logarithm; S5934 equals 7.7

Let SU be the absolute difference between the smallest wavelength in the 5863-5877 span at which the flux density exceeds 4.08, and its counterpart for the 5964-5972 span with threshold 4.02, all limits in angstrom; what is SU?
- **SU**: 103.5 angstrom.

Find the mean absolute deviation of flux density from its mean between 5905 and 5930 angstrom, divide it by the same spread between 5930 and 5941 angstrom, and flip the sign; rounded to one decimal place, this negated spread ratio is -1.6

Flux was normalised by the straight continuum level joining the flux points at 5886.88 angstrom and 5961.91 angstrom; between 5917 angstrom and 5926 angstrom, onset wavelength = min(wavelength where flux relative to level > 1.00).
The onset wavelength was 5918.14 angstrom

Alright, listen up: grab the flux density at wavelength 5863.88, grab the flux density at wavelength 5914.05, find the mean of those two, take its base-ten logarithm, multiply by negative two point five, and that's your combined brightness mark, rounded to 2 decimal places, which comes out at -1.68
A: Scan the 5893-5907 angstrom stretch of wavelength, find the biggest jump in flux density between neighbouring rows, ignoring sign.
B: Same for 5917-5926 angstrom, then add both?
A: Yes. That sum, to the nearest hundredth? 0.96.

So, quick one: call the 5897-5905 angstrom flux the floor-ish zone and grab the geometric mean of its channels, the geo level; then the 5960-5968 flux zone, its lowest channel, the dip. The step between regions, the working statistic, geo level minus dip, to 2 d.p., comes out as 0.16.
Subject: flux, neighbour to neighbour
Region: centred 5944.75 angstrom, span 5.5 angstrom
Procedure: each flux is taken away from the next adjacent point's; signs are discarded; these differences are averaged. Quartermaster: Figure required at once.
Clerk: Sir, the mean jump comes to 0.41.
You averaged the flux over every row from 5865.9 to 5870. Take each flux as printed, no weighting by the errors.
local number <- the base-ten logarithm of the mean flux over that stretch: 0.63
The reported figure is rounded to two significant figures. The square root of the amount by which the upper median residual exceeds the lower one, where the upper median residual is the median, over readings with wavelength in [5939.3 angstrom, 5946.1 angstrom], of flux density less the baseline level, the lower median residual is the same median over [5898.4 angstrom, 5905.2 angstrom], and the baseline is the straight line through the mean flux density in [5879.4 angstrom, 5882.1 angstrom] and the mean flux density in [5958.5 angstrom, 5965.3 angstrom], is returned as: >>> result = 0.36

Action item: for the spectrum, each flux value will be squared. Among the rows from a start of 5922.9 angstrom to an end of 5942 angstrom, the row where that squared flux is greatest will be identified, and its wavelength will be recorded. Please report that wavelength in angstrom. 5935.88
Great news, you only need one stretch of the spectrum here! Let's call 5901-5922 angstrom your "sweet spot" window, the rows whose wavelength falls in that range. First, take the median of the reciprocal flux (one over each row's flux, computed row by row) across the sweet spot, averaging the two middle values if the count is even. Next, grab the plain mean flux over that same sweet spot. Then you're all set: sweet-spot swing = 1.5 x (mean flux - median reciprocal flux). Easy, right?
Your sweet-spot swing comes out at 6.11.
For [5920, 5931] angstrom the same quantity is 6.19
